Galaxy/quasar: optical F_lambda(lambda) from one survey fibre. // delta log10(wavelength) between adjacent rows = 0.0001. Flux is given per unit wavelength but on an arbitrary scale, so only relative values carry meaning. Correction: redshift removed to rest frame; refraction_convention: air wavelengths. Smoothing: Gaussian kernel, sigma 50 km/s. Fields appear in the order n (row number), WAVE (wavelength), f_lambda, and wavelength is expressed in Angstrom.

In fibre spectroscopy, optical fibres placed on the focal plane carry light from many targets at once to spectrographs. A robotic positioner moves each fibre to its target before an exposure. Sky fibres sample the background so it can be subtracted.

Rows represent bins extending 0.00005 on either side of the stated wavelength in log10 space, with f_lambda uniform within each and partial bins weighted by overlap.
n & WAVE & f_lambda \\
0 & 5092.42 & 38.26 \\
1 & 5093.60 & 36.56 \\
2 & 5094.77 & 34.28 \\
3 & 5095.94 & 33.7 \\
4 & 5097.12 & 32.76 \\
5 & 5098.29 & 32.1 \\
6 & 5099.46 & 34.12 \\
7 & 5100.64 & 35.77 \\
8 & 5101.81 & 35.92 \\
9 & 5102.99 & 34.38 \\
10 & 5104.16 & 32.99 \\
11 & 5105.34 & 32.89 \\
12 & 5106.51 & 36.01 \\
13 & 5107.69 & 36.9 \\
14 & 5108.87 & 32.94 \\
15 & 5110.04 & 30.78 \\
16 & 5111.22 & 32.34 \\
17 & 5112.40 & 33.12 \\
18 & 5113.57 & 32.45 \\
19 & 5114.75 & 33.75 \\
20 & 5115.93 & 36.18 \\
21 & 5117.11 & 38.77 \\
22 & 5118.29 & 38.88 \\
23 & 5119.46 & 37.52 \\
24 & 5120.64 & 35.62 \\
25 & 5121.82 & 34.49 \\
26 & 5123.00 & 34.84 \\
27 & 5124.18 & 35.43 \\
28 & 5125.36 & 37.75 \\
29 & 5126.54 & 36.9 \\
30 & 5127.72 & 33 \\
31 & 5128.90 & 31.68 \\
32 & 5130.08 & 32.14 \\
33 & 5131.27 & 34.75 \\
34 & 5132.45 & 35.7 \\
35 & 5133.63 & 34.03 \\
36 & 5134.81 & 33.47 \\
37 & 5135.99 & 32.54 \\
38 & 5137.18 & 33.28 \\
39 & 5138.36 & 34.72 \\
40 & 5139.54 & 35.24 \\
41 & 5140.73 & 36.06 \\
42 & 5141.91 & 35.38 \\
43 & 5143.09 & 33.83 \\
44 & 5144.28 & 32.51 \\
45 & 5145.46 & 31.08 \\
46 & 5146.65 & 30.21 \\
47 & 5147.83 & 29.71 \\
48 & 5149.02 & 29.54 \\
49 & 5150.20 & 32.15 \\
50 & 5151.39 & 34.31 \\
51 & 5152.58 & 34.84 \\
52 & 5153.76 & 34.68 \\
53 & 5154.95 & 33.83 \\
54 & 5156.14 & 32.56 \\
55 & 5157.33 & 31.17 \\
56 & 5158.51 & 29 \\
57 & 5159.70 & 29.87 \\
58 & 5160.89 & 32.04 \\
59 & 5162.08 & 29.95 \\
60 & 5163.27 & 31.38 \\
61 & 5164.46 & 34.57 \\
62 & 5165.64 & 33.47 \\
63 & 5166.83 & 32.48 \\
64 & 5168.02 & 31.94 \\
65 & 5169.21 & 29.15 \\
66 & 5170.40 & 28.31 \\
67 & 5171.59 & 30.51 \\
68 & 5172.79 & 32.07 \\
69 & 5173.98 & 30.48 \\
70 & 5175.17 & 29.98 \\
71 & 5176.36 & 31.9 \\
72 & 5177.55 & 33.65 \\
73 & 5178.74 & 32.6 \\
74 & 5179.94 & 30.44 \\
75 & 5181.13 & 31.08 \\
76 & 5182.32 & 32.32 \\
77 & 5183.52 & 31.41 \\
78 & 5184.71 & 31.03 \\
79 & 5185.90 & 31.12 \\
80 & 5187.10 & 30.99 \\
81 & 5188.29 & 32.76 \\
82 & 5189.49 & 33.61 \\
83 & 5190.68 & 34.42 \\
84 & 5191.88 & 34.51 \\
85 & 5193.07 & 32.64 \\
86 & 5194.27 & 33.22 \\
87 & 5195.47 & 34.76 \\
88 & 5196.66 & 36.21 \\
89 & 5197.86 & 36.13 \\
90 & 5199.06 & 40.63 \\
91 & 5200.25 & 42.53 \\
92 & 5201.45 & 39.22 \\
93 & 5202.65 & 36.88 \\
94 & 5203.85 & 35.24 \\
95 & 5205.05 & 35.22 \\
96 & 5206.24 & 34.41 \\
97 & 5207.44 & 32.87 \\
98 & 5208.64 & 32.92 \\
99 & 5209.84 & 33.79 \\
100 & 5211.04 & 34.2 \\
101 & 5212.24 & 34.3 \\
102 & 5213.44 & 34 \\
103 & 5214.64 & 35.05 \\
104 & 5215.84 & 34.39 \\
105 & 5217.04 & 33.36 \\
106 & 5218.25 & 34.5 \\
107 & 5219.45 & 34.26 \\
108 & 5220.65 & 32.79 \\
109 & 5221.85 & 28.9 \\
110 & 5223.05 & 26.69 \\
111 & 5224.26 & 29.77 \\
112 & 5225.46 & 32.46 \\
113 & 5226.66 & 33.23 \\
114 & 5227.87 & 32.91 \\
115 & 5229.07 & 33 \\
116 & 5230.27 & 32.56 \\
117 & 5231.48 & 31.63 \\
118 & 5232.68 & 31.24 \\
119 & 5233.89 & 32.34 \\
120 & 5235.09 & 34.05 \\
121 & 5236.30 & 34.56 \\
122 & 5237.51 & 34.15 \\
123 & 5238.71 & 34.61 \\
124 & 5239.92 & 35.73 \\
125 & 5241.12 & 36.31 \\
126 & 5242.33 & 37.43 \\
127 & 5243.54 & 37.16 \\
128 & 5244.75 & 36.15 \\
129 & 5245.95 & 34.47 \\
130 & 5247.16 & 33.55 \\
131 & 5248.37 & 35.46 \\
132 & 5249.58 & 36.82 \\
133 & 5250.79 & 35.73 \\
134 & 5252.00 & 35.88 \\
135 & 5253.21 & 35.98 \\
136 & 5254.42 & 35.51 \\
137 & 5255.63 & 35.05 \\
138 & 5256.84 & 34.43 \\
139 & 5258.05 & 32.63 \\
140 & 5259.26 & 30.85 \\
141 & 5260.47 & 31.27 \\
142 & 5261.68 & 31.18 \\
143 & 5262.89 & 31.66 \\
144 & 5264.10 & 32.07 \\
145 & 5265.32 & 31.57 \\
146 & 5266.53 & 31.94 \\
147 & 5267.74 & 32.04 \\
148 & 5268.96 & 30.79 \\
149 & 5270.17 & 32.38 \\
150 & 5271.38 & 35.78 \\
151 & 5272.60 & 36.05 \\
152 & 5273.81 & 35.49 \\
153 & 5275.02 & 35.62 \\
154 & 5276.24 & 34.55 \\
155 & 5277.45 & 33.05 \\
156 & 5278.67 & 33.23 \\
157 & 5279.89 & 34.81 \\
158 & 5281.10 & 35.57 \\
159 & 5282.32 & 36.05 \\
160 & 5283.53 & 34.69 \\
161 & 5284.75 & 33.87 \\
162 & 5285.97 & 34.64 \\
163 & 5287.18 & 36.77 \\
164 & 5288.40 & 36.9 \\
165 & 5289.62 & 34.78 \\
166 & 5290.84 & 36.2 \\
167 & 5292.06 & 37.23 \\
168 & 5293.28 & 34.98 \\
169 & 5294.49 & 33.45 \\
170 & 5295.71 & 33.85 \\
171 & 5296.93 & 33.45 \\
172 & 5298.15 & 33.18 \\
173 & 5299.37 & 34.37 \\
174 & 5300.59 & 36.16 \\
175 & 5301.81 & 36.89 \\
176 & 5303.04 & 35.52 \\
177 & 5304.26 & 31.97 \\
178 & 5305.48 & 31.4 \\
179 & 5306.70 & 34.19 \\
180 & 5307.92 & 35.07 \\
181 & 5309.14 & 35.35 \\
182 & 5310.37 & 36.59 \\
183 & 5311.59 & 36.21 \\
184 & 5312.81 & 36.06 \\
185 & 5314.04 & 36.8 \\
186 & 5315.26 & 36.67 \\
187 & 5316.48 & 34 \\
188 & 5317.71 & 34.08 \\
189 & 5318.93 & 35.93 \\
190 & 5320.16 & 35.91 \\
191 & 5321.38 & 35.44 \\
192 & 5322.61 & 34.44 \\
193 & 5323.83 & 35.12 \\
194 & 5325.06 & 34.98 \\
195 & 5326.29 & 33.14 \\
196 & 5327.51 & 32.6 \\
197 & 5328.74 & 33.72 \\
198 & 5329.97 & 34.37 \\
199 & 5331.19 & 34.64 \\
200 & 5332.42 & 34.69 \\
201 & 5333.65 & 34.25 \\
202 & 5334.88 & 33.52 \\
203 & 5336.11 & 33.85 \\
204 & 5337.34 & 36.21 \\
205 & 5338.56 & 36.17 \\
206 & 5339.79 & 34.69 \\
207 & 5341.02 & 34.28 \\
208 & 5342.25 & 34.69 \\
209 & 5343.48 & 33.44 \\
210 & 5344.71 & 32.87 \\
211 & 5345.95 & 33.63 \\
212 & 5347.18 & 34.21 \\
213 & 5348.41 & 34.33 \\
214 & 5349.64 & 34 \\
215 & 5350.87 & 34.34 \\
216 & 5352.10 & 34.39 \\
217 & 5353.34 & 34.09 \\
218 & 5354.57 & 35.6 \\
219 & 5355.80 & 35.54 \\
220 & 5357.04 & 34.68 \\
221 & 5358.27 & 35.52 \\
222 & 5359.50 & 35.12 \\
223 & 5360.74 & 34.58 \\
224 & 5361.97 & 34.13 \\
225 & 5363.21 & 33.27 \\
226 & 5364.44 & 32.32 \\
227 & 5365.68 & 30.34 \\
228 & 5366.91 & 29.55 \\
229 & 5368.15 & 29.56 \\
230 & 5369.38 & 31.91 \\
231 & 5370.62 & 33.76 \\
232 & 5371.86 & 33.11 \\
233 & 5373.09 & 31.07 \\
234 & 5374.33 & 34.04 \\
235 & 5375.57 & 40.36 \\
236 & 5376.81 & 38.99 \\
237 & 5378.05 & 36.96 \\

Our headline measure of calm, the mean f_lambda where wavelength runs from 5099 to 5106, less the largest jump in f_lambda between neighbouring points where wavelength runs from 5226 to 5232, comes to 33.4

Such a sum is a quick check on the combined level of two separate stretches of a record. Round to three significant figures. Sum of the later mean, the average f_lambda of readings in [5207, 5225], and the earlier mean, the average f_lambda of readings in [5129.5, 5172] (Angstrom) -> 65.3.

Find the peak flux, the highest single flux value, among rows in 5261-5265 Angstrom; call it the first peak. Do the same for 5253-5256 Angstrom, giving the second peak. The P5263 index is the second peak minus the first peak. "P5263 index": 3.9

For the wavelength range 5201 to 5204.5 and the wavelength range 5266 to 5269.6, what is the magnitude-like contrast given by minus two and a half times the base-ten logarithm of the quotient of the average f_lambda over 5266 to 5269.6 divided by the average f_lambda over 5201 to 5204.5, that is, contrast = 0.17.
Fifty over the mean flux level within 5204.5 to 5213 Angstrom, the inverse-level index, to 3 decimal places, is 1.472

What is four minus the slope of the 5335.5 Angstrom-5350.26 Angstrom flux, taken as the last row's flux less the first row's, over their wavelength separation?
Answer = 3.99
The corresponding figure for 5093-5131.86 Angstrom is 4.05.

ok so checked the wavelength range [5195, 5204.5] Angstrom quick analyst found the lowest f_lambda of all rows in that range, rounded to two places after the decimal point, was 34.76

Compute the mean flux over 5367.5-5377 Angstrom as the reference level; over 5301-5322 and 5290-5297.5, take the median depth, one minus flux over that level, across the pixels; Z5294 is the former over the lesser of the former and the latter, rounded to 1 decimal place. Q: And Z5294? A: 1.0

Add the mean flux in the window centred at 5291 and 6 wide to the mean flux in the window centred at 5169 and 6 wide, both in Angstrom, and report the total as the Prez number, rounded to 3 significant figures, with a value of 66.5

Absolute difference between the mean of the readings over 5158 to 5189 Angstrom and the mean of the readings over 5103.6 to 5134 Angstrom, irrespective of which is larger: 3.4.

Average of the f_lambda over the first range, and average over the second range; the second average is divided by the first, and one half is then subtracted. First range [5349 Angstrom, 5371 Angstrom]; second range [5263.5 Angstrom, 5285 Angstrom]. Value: 0.511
